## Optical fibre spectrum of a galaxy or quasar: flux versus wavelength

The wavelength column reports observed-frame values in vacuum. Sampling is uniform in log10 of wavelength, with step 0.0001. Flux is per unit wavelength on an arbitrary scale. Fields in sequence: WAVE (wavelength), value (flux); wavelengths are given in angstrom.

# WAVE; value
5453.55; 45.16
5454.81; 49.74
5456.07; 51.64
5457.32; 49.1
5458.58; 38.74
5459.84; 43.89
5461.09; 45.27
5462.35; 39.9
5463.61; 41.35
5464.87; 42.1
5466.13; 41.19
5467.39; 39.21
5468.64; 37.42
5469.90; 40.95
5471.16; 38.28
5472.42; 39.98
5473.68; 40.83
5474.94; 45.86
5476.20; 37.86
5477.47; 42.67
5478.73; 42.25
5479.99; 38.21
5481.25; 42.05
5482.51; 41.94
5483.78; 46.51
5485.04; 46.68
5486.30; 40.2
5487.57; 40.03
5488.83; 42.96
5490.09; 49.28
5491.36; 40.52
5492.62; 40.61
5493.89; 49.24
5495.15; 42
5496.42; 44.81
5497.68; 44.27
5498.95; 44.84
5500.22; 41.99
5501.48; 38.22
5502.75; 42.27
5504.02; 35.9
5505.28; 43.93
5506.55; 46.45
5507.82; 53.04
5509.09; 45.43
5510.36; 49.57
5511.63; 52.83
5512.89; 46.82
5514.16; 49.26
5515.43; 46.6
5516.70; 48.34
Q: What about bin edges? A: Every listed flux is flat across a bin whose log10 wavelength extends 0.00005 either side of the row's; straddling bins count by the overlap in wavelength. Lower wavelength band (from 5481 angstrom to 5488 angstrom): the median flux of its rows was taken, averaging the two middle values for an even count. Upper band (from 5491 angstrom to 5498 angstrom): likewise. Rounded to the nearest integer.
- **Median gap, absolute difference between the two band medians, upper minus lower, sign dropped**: 1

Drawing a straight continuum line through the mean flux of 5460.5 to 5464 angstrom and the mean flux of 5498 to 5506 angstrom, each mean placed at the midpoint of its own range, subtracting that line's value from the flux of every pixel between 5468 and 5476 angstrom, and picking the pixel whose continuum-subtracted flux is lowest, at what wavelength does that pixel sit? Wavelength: 5468.64 angstrom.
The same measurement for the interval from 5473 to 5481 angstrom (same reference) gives 5476.20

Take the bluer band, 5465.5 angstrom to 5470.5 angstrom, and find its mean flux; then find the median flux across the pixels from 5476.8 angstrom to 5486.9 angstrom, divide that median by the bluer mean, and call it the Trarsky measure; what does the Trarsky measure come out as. 1.06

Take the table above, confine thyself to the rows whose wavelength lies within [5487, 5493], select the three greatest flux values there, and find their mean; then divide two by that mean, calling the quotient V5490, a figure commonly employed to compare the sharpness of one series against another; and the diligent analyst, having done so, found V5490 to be 0.045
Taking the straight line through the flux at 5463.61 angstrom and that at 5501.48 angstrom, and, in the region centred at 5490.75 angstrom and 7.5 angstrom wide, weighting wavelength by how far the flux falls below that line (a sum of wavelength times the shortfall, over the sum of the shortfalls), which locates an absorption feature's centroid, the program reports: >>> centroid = 5491.5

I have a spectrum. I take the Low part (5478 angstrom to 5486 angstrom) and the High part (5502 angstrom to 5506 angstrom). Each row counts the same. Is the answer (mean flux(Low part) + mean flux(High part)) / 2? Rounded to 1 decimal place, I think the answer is 41.8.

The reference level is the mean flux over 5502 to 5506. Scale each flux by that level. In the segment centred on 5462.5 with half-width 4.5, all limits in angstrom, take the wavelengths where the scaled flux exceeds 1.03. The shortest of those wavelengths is 5459.84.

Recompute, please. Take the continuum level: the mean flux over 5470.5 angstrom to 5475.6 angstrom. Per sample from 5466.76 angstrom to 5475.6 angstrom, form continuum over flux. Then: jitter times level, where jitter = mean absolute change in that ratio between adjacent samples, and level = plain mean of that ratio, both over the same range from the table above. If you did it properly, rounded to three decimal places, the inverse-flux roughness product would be 0.067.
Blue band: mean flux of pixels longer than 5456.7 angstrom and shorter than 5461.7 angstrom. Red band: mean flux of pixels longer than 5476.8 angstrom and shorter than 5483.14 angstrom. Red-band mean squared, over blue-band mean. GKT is 39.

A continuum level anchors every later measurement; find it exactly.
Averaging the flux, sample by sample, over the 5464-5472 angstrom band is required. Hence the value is 40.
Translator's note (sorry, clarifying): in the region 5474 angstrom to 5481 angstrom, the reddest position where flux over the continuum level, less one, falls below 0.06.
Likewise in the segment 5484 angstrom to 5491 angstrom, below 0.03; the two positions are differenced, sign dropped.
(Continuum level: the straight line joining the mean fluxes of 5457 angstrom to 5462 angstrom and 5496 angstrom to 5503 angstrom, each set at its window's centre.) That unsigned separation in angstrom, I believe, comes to 8.8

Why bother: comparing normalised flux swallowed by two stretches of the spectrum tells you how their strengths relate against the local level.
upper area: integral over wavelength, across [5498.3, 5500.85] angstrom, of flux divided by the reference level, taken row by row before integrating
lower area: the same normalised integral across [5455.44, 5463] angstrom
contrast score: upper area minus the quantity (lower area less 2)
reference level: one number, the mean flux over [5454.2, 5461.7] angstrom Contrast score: -2.9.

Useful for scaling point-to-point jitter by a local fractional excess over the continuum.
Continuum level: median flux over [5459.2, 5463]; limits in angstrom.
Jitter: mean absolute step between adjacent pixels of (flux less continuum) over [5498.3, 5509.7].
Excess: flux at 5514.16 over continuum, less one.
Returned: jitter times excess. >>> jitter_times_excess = 0.64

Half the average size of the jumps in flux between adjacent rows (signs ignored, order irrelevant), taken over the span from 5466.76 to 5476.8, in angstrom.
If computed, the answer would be 1.68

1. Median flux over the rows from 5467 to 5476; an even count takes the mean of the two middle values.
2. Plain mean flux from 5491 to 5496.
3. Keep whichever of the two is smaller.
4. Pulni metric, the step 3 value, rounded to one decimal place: 40.0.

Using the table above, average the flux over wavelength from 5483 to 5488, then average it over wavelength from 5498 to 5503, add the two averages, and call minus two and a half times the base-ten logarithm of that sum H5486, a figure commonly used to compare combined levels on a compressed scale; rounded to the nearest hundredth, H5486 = -4.83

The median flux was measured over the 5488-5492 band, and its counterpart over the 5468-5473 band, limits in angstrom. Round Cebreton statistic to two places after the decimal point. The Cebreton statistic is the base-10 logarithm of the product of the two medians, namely 3.23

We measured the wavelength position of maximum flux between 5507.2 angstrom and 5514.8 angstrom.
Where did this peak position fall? 5507.82 angstrom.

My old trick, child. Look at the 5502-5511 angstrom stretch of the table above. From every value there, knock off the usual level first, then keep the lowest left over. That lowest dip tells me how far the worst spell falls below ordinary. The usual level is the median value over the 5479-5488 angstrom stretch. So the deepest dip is -6.0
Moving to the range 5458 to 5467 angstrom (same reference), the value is -3.2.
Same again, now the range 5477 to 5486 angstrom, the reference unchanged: -3.7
